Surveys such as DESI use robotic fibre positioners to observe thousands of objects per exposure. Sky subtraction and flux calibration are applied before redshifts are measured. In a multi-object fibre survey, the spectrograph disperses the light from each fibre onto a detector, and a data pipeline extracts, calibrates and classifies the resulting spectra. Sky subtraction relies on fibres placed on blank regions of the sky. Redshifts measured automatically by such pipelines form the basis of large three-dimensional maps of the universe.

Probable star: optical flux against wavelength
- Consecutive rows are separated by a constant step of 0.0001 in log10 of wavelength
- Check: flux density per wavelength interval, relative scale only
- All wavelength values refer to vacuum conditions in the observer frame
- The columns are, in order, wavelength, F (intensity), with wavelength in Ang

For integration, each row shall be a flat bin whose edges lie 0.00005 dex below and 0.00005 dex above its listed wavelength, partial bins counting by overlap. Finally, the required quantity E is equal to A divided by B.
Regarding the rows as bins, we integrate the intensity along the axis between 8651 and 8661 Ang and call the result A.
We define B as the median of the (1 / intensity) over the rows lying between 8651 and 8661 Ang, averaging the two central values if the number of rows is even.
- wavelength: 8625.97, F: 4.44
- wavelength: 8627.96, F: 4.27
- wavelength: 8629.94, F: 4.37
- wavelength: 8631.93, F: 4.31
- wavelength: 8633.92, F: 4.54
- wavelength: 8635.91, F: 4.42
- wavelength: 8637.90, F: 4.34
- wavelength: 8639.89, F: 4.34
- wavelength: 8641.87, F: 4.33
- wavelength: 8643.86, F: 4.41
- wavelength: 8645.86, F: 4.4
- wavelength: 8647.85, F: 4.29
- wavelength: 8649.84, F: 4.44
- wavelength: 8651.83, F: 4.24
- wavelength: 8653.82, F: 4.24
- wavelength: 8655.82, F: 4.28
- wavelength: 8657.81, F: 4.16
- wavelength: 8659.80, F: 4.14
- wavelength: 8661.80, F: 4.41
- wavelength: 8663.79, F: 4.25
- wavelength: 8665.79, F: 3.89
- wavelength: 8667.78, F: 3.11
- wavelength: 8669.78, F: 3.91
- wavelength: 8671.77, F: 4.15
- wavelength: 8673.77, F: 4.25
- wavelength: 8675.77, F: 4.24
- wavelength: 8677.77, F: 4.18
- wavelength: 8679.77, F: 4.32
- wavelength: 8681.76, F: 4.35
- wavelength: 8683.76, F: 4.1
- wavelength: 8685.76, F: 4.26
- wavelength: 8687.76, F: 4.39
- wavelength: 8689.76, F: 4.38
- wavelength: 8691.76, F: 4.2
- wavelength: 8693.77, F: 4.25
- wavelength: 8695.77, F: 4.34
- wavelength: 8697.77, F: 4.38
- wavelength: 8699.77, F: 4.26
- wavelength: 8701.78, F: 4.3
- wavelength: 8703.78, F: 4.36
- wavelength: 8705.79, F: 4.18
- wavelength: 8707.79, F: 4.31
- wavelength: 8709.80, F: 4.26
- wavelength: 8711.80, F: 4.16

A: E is 179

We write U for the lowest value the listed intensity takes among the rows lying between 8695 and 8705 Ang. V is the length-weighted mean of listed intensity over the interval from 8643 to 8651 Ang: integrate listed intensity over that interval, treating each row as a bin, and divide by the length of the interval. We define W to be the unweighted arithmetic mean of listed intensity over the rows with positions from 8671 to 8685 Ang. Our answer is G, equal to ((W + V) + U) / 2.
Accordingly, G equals 6.43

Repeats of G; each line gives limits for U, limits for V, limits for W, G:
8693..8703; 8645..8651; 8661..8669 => 6.27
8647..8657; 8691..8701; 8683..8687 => 6.35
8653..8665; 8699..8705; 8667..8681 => 6.23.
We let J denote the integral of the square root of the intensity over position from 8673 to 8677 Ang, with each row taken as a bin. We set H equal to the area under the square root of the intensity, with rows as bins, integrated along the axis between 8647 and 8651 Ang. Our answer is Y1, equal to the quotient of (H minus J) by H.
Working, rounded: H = 8.361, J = 8.23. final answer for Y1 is 0.02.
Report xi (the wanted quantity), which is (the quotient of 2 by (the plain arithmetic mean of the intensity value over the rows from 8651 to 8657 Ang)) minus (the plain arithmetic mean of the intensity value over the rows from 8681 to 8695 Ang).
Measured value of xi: -3.81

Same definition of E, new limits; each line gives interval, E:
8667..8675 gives 125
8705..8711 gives 109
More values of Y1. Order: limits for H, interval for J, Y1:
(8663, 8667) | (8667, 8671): 0.06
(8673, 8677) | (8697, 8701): -0.01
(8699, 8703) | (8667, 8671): 0.09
